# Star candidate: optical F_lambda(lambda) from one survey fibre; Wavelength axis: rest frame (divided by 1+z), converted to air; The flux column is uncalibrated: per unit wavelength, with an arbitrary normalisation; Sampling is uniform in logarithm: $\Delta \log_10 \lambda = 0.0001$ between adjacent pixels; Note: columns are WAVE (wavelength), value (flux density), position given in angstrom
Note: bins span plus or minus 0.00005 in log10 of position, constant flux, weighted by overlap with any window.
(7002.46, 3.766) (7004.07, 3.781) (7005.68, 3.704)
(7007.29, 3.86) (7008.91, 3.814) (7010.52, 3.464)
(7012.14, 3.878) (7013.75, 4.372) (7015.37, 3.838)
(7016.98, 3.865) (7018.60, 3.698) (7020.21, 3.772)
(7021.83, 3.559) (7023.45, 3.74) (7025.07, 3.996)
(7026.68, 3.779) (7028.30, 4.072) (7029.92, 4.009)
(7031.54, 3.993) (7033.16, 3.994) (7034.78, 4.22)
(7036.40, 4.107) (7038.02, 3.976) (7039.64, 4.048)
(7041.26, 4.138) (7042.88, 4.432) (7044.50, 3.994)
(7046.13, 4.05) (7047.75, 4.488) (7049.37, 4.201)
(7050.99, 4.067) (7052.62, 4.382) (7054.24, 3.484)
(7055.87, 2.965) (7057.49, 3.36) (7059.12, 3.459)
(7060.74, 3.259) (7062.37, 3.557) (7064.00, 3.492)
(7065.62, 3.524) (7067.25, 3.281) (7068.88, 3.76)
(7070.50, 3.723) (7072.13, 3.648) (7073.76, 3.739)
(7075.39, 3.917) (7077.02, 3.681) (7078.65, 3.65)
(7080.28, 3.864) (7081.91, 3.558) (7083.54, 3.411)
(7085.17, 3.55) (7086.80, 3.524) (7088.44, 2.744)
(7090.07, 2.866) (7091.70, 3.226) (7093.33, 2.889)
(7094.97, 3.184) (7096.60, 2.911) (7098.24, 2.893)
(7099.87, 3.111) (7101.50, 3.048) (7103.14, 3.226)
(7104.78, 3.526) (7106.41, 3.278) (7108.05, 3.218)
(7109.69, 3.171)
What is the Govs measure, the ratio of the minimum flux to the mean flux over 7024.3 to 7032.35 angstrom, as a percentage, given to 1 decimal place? 95.2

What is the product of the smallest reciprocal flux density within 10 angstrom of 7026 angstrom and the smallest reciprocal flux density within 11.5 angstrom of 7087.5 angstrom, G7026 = 0.061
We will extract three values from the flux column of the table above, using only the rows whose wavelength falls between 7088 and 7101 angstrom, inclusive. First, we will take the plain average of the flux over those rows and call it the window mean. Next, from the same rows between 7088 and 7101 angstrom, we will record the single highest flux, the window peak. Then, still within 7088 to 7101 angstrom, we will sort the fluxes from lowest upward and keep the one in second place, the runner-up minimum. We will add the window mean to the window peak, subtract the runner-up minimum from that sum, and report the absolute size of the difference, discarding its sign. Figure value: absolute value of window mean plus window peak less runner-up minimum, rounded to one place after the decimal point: 3.3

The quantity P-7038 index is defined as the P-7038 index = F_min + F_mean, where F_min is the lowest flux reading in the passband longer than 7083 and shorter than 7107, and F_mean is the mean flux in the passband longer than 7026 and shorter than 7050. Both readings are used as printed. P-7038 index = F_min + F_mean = 6.84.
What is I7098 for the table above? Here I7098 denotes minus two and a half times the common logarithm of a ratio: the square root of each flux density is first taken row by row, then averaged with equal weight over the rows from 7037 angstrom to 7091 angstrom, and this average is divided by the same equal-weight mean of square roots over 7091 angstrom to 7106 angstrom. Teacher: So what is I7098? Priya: -0.091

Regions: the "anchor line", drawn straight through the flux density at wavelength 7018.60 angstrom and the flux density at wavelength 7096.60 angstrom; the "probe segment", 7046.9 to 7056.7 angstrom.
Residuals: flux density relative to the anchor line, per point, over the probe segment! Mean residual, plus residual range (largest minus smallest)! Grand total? 2.0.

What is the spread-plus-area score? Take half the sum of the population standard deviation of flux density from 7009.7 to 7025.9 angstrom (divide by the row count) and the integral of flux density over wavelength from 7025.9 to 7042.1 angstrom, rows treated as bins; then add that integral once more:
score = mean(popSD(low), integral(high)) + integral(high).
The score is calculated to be 98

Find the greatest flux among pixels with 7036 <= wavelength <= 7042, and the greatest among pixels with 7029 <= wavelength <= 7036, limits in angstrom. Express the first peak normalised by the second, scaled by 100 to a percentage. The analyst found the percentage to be 98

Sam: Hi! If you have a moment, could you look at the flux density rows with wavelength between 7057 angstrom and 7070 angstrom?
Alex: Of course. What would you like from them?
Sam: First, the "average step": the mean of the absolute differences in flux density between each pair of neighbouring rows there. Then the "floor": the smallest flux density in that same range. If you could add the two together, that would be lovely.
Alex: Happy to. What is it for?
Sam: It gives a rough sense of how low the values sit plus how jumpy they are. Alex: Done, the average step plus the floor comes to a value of 3.5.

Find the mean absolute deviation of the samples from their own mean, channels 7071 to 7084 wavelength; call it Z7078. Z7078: 0.12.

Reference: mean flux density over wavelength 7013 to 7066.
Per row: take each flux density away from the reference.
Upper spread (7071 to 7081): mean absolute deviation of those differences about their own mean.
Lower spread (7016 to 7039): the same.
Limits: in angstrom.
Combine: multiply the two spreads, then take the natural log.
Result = -4.3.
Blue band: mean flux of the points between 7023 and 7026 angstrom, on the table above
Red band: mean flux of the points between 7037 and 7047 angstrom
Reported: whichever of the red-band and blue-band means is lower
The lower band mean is 3.9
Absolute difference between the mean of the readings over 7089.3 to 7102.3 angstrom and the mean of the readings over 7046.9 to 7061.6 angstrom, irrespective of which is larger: 0.7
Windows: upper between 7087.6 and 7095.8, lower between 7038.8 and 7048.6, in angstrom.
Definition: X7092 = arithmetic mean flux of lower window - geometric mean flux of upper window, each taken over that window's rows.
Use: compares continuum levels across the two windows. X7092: 1.2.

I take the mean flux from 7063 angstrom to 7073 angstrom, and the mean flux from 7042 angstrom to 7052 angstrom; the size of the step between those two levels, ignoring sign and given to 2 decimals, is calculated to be 0.63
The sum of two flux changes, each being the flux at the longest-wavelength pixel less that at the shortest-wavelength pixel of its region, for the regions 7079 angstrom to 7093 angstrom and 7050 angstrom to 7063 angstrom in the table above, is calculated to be -1.1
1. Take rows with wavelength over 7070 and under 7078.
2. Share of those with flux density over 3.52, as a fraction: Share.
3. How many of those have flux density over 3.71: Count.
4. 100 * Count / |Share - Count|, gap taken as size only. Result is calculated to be 150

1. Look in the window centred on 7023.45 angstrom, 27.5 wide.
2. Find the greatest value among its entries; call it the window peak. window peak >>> 4.372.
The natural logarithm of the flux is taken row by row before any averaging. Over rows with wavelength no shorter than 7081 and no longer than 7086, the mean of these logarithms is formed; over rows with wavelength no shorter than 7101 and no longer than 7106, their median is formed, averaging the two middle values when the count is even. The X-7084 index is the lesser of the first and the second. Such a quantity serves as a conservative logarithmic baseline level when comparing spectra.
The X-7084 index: 1.17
